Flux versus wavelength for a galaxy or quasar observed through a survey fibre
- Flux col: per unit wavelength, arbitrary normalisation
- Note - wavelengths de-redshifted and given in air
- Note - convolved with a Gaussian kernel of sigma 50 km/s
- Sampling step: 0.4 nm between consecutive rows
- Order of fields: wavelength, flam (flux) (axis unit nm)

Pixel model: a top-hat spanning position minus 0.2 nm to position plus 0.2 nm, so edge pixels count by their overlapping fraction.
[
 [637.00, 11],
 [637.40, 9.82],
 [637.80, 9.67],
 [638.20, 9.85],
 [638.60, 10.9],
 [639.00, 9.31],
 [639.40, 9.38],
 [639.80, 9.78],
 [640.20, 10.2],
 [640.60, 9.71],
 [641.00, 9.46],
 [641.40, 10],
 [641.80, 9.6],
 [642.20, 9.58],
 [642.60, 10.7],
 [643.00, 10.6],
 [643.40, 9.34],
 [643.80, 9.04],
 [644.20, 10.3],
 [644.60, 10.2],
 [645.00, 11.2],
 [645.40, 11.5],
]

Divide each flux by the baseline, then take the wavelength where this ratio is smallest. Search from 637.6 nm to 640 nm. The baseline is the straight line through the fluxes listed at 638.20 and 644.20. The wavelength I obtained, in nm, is 639.00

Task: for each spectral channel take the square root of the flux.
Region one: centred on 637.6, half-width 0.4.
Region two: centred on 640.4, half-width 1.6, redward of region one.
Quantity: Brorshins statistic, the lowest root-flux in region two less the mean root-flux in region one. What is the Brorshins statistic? -0.07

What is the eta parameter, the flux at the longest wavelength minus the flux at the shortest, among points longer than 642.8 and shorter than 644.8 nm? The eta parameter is -0.4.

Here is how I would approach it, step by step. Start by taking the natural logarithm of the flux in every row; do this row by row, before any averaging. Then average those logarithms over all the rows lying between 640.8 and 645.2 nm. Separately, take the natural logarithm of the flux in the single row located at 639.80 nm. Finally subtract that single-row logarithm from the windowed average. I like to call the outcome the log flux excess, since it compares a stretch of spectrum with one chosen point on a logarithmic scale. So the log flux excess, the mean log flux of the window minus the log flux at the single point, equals 0.020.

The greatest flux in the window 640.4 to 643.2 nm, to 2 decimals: 10.70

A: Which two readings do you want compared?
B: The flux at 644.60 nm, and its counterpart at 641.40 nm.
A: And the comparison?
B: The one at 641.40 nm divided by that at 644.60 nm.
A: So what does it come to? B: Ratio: 0.98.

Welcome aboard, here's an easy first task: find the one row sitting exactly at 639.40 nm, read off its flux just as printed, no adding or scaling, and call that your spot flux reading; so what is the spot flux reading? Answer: 9.38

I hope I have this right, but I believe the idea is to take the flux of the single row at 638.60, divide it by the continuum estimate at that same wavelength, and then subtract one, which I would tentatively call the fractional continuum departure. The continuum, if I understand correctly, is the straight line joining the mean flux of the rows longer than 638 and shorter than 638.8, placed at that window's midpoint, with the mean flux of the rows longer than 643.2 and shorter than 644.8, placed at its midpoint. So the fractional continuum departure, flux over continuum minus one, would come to 0.053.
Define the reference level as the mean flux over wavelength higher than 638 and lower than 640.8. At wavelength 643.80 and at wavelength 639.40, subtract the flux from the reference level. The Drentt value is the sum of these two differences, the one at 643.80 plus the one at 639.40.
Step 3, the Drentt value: 1.3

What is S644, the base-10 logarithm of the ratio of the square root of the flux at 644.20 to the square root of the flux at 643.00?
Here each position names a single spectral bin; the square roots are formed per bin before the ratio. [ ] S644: -0.006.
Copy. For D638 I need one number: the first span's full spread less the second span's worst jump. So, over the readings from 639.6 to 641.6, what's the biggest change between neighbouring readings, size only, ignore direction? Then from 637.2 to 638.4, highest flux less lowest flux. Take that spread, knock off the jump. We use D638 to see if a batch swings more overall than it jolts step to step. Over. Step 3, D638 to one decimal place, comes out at -0.4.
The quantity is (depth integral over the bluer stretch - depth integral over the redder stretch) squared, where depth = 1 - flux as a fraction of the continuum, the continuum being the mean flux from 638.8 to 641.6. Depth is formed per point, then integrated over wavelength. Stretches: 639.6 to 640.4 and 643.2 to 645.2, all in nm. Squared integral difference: 0.0018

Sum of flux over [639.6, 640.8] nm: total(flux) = 29.7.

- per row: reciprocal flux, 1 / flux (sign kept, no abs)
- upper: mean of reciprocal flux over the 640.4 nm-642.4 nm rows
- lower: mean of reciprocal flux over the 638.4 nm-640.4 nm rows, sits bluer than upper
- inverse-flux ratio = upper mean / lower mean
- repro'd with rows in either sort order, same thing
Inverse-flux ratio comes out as 1.02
